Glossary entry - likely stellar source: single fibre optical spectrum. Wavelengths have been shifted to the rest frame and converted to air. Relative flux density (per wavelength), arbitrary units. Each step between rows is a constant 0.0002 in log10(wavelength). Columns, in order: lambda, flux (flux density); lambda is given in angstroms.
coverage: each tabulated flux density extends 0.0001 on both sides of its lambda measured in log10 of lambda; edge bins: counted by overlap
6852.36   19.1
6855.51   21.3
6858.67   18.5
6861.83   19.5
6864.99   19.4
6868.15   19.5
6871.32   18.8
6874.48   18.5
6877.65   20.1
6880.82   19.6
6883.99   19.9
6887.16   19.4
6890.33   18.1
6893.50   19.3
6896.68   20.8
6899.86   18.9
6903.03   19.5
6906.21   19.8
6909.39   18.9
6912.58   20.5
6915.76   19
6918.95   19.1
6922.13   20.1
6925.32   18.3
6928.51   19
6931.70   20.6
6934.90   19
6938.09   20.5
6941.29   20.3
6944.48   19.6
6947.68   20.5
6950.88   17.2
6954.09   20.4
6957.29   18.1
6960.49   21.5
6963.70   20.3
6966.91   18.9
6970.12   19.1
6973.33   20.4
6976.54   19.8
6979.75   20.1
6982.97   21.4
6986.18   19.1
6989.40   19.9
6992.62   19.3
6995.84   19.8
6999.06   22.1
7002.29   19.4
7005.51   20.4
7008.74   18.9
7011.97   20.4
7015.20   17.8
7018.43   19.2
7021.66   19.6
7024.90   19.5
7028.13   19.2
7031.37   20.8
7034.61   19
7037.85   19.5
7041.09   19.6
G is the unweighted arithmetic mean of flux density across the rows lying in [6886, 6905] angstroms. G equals 19.3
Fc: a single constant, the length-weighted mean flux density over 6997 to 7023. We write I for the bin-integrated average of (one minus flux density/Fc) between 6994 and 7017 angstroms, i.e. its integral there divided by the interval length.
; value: -0.005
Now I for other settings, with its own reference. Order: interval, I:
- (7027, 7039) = 0.004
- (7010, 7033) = 0.012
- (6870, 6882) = 0.024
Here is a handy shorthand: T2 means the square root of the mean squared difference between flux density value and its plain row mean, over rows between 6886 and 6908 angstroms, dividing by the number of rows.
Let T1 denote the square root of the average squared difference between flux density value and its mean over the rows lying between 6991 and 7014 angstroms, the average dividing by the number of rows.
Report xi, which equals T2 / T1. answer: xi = 0.8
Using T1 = 0.99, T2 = 0.8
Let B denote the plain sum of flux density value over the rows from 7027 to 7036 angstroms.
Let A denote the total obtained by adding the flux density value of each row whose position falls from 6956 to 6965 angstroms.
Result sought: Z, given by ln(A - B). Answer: -0.1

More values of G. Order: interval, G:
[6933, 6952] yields 19.5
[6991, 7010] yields 20.0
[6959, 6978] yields 20.0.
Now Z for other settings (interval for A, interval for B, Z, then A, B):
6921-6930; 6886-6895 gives -0.5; 57.4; 56.8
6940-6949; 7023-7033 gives -0.1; 60.4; 59.5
